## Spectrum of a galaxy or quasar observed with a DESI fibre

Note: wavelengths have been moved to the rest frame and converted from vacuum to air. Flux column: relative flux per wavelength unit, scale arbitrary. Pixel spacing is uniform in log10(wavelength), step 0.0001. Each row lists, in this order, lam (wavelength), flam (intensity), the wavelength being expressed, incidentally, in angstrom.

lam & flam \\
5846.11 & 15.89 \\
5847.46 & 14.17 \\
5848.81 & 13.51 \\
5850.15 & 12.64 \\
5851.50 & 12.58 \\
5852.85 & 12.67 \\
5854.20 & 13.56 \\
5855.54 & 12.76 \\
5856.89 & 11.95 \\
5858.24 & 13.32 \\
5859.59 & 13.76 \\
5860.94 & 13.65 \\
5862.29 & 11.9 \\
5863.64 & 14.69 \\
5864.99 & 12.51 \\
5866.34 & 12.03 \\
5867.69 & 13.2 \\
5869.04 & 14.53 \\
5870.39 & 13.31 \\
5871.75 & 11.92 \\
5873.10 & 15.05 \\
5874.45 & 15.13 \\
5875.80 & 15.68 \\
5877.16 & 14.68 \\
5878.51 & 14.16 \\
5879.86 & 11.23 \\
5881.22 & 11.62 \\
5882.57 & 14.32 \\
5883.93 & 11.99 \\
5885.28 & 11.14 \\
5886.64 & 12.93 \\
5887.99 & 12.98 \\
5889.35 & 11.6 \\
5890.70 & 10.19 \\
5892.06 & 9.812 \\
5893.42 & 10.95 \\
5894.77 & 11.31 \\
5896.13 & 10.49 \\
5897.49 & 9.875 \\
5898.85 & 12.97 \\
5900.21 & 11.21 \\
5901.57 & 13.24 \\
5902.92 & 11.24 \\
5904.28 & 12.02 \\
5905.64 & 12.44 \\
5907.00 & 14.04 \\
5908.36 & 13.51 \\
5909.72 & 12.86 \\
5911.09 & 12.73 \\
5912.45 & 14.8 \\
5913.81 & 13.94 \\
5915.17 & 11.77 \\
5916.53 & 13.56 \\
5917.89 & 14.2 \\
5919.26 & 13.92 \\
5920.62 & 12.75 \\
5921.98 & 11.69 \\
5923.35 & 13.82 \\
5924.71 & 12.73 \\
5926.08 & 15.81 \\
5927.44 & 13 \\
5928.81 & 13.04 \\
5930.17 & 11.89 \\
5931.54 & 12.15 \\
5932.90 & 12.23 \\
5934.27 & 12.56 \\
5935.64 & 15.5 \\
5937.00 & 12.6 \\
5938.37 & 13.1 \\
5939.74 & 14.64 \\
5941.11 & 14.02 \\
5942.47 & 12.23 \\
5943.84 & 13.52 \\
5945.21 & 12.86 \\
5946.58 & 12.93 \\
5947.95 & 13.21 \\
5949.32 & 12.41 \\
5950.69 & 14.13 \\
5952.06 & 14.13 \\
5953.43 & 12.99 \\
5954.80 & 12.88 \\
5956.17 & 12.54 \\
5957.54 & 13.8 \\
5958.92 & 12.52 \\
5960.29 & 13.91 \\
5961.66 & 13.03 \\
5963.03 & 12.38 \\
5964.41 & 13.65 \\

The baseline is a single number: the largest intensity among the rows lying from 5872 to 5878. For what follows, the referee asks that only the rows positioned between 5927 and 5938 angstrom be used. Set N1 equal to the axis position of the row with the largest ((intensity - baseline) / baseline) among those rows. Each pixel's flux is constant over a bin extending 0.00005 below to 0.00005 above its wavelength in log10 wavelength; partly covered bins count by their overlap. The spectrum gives 5935.64 angstrom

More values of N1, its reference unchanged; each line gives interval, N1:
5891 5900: 5898.85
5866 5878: 5875.80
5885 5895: 5887.99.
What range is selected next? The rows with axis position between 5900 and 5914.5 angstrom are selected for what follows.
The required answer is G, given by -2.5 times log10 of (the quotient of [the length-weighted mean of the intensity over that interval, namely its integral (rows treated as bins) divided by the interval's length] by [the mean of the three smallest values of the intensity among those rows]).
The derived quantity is -0.13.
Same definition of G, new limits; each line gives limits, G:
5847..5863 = -0.08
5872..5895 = -0.22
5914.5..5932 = -0.12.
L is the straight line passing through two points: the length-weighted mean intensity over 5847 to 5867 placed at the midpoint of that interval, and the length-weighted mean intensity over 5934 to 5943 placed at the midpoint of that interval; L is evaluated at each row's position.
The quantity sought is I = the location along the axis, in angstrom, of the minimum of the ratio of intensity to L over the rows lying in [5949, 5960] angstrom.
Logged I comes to 5949.32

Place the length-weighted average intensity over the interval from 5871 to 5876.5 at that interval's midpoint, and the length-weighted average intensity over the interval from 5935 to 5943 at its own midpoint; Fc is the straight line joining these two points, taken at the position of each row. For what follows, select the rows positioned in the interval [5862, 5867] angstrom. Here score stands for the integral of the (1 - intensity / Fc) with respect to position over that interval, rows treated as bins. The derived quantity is 0.57 angstrom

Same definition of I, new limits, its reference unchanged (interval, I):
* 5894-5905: 5897.49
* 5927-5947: 5930.17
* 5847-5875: 5871.75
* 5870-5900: 5892.06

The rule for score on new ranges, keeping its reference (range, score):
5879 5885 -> 0.86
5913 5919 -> 0.22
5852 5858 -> 0.76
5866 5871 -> 0.39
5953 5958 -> 0.19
